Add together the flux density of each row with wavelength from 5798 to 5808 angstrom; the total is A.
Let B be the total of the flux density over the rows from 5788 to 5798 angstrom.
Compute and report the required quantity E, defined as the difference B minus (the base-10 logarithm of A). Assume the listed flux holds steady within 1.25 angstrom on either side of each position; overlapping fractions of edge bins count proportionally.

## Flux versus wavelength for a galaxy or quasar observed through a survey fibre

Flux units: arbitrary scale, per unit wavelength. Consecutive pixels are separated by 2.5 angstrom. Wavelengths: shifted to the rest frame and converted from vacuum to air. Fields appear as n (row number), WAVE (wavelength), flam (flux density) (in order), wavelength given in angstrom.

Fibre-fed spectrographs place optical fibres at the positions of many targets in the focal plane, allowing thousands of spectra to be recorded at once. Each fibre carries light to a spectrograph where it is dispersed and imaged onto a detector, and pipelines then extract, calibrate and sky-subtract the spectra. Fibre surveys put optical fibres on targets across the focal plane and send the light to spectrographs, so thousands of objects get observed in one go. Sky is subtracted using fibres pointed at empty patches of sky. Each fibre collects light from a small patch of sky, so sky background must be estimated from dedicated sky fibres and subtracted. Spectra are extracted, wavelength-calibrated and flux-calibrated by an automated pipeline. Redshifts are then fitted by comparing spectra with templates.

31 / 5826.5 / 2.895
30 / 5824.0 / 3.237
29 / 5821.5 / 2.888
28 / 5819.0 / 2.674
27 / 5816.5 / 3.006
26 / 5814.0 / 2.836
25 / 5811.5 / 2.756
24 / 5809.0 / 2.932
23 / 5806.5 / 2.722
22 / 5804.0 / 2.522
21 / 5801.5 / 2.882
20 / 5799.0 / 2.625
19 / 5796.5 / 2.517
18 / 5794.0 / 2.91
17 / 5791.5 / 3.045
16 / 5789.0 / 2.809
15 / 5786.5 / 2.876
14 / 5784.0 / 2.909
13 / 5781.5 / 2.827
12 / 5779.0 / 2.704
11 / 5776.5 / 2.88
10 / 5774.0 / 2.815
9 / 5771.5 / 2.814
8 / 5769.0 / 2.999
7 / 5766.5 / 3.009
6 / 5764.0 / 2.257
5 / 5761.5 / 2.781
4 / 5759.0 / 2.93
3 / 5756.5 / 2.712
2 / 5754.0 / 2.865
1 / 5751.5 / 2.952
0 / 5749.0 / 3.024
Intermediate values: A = 10.8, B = 11.3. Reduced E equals 10.2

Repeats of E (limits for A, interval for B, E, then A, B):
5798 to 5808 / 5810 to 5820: 10.2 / 10.8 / 11.3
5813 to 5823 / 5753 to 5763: 10.2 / 11.4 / 11.3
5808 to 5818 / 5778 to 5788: 10.3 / 11.5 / 11.3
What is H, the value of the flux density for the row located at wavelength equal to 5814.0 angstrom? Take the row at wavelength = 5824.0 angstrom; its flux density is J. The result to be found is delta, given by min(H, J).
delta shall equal 2.84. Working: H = 2.836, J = 3.237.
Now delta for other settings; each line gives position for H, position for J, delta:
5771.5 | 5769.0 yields 2.81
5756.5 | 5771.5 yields 2.71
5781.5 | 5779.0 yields 2.70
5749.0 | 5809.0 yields 2.93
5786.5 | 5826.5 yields 2.88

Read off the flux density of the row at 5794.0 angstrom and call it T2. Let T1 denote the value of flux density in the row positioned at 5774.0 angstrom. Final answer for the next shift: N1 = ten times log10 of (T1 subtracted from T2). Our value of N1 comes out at -10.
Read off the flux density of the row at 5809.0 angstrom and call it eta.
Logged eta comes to 2.932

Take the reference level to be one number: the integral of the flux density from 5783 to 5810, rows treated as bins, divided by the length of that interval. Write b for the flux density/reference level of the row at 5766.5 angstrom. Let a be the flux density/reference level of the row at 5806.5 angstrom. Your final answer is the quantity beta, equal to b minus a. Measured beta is 0.10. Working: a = 0.97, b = 1.08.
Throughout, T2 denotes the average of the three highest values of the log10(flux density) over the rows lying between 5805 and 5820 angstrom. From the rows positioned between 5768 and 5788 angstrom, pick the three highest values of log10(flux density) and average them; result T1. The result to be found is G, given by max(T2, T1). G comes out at 0.467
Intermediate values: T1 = 0.467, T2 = 0.466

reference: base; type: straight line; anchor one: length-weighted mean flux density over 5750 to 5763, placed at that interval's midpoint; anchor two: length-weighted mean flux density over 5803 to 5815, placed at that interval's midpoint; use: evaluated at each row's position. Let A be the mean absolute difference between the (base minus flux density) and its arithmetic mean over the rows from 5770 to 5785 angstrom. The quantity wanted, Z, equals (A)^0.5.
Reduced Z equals 0.23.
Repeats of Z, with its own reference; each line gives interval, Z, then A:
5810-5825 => 0.39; 0.15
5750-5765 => 0.42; 0.17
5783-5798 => 0.34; 0.12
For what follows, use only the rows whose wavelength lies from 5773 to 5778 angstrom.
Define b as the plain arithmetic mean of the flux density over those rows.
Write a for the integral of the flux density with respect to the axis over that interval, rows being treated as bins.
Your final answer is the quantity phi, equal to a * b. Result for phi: 40.5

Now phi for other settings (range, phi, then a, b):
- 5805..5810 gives 39.7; 14.0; 2.83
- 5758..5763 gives 40.3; 14.1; 2.86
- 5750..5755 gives 42.4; 14.6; 2.91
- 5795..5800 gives 33.2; 12.9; 2.57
